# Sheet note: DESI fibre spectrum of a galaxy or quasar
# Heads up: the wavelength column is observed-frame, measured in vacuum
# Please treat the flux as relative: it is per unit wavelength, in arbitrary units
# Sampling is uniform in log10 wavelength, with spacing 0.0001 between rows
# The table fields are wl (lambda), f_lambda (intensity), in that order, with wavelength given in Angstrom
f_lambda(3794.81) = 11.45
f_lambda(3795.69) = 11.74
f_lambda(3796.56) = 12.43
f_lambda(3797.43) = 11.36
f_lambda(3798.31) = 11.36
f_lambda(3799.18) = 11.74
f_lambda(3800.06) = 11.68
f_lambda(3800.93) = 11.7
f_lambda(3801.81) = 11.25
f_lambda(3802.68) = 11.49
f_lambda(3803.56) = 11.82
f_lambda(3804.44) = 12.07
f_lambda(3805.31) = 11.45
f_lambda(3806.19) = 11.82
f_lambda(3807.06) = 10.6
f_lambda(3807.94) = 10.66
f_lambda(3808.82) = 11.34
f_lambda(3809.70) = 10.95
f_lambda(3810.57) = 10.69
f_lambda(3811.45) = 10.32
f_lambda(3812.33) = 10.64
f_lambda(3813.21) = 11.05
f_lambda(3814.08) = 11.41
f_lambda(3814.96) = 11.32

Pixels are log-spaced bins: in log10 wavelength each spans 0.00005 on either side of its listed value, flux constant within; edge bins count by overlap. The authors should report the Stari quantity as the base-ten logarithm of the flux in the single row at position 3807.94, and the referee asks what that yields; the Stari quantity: 1.03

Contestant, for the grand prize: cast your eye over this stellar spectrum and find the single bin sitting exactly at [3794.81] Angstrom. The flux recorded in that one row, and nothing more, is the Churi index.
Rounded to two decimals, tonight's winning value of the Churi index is 11.45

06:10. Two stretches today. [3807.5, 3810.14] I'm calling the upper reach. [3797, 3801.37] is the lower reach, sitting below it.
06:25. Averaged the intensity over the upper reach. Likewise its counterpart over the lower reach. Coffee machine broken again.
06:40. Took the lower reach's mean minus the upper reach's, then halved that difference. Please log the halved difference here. 0.29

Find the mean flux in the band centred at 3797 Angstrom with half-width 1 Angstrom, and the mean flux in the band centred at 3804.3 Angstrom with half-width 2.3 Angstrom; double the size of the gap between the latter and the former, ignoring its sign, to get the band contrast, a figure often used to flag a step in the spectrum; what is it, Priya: 0.33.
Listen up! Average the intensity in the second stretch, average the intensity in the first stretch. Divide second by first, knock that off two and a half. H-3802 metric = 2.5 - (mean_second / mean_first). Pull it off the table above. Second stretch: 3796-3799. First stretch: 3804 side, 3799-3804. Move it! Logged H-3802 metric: 1.49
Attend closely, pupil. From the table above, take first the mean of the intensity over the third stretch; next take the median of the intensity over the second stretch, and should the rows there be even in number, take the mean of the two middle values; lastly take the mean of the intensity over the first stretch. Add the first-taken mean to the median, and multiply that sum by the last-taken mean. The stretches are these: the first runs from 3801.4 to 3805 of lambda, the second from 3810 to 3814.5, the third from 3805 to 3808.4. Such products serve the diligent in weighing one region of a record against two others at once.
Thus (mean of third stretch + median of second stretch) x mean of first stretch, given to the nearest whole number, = 254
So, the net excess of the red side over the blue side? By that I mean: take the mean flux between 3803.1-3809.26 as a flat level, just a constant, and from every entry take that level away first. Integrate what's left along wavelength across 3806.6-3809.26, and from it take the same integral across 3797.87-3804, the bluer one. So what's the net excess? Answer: -2.5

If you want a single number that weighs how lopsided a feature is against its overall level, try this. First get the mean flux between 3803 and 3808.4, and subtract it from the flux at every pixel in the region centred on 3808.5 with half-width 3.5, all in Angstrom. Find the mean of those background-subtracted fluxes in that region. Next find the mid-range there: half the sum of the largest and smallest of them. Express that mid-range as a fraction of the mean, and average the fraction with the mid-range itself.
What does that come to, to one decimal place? 0.2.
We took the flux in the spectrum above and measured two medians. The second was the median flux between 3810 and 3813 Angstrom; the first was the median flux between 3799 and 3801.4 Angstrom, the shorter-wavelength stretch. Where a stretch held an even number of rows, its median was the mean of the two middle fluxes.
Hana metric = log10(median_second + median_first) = 1.35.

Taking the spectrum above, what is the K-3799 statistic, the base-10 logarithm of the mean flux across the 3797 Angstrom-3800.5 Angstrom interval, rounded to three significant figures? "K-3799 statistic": 1.06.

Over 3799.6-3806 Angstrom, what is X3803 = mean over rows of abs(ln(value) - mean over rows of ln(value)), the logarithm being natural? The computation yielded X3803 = 0.018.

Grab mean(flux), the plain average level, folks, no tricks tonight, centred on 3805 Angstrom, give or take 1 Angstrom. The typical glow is 11.8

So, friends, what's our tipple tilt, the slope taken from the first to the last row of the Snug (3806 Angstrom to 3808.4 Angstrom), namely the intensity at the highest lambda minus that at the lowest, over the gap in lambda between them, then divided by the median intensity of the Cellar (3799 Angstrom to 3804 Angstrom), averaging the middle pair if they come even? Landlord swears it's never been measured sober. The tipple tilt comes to -0.06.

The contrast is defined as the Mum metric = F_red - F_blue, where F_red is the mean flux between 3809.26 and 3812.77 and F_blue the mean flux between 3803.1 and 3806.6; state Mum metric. -1.1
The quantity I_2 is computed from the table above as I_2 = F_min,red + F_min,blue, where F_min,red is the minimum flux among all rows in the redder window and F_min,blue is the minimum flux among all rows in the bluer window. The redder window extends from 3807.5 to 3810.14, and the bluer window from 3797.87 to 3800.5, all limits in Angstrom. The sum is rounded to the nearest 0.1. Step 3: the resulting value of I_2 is 22.0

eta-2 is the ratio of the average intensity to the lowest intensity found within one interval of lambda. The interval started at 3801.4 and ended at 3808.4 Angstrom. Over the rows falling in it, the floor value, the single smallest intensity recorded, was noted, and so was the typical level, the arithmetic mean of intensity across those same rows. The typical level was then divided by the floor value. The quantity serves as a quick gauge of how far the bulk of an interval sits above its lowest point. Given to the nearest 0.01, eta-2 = 1.07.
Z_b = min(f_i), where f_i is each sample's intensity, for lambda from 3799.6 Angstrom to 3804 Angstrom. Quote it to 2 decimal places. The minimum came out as 11.25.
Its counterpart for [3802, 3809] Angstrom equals 10.60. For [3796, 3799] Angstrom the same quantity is 11.36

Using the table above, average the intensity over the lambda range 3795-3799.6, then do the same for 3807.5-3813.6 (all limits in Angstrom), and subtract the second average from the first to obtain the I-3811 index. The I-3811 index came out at 0.92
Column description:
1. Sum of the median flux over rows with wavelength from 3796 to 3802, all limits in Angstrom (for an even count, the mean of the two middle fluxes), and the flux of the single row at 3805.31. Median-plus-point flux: 23.1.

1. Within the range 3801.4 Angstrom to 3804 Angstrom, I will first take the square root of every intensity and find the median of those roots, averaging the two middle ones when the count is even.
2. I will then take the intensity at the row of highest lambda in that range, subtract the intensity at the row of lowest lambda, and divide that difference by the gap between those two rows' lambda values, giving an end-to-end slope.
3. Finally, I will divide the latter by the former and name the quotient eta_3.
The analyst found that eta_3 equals 0.10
